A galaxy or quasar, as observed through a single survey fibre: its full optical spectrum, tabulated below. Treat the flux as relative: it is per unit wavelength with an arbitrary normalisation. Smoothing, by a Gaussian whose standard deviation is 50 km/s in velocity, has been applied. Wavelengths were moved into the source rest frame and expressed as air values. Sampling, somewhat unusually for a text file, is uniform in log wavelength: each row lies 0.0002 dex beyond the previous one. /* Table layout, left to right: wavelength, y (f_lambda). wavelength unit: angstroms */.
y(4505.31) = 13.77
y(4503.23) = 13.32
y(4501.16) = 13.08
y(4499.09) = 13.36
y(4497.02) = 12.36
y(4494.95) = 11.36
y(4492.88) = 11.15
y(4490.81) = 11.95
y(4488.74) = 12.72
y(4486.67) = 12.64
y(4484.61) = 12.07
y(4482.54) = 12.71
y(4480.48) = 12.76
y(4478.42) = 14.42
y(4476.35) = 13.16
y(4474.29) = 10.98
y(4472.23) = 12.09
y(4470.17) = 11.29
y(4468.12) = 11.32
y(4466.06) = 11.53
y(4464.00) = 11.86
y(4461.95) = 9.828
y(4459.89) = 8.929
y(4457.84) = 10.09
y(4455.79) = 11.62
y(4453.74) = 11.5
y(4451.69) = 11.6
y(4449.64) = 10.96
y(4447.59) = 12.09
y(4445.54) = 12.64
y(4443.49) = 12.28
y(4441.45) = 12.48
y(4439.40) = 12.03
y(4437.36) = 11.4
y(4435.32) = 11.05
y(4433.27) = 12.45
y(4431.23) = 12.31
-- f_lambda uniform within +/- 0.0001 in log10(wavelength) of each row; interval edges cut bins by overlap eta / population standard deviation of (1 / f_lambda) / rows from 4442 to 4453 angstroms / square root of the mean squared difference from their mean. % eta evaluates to 0.0042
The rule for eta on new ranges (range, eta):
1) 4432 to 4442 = 0.0041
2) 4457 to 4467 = 0.0102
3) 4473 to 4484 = 0.0070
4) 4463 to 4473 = 0.0023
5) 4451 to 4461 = 0.0102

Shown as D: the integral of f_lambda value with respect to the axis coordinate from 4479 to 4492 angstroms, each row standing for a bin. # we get 163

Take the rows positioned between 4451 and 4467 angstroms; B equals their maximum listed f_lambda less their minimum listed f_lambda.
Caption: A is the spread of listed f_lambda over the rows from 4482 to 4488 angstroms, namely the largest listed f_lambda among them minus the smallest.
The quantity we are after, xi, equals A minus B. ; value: -2.3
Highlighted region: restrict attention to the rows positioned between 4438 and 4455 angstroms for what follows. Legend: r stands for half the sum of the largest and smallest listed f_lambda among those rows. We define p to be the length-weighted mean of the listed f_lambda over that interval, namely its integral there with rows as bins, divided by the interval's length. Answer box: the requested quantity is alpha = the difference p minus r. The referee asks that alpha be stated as 0.13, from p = 11.9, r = 11.8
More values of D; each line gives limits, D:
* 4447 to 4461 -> 153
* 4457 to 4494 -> 435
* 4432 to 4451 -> 227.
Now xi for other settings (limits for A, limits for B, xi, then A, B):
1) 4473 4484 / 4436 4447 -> 2.2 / 3.44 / 1.2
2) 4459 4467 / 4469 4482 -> -0.5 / 2.93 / 3.4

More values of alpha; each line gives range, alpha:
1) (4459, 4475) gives 0.49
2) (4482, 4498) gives 0.16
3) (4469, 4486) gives -0.26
